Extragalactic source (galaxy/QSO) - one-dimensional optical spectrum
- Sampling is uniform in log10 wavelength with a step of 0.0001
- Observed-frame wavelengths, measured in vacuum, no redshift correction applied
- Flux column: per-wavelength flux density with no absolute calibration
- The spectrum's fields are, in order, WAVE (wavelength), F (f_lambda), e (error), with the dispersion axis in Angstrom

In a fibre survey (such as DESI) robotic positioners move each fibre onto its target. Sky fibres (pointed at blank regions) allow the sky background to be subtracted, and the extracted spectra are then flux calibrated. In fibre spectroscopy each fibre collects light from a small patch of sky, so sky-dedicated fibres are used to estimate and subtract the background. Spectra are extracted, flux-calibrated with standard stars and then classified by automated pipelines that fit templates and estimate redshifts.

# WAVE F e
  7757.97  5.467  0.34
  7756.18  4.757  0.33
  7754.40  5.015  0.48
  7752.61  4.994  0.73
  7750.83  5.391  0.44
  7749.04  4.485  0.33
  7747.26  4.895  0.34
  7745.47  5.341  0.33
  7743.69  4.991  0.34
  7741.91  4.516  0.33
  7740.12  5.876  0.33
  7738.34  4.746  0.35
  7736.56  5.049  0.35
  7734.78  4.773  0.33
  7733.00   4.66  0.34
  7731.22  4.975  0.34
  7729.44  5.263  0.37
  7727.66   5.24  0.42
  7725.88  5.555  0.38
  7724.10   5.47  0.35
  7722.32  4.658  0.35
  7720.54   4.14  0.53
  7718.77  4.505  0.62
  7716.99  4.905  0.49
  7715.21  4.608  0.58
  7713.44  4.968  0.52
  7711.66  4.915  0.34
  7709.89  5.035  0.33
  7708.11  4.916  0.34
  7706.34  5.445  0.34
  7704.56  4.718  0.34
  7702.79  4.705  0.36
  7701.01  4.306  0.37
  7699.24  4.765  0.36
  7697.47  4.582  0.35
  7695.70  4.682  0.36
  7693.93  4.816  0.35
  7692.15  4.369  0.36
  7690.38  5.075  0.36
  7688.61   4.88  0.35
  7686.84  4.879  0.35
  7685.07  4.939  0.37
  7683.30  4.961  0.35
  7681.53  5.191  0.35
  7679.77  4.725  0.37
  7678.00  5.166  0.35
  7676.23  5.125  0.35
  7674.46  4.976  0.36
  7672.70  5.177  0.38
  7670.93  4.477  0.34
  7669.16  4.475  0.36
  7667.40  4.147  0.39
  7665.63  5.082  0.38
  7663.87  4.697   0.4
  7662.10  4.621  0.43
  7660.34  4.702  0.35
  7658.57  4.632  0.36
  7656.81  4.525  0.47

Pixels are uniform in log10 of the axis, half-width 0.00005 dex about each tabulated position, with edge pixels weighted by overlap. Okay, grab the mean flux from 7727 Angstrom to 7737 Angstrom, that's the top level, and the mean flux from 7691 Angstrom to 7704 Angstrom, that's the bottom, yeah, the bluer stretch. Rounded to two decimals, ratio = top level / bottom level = 1.08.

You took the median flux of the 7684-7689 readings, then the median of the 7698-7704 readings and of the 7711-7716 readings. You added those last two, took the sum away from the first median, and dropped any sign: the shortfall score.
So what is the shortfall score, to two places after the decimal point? 4.74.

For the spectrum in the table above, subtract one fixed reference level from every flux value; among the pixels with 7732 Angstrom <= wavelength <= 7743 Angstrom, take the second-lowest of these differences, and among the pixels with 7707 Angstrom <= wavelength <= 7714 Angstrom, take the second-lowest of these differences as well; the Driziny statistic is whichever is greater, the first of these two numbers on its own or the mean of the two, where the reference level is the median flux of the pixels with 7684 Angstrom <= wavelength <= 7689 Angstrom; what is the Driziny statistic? -0.09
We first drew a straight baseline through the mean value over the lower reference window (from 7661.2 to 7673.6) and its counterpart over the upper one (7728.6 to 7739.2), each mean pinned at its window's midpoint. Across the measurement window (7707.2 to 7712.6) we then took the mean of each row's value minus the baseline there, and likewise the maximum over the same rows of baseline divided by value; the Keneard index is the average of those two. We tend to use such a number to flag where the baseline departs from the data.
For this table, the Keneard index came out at 0.56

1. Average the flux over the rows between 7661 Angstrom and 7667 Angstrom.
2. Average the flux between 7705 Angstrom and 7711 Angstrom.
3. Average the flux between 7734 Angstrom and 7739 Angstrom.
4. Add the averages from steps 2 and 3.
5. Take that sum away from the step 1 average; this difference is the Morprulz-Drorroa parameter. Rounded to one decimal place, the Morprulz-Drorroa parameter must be -5.2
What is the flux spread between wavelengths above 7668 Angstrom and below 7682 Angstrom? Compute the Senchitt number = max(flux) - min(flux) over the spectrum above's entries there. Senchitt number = 0.72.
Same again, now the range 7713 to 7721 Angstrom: 0.83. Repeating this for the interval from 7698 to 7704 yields 0.46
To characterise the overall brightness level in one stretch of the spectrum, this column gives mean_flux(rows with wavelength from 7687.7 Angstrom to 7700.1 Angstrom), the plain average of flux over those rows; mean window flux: 4.7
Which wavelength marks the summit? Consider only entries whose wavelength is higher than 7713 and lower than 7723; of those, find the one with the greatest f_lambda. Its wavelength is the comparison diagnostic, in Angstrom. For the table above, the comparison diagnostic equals 7713.44 Angstrom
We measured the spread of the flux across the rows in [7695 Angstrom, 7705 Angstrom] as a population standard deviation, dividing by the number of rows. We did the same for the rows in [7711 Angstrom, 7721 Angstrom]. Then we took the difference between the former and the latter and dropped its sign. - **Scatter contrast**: 0.140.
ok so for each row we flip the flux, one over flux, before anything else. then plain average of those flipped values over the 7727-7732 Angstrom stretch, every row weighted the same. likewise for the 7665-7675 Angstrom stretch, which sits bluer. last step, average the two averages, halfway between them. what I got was 0.204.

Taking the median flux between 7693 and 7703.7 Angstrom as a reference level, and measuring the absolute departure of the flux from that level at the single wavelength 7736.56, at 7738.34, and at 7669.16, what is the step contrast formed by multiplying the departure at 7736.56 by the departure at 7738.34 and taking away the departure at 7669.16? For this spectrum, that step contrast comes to -0.2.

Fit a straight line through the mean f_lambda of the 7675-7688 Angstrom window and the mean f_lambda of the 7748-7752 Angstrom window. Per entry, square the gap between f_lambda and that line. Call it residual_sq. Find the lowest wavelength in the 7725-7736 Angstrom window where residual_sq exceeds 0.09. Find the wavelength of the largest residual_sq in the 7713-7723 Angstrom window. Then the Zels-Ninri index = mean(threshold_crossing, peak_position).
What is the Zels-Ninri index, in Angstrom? 7723.2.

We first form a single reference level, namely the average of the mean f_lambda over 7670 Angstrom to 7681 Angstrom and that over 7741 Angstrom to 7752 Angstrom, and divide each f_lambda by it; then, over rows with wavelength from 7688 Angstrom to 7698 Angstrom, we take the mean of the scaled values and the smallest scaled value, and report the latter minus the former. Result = -0.074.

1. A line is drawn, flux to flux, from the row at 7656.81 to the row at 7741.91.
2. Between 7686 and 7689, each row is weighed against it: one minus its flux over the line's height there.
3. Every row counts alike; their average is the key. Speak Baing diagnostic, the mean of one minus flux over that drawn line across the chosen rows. -0.079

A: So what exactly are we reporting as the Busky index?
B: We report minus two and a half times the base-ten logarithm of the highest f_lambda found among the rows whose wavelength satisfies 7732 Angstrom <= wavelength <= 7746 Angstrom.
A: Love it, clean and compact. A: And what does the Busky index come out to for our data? -1.92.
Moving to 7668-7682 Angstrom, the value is -1.79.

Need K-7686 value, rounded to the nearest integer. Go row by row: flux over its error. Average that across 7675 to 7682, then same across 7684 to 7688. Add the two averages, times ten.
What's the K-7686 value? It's 279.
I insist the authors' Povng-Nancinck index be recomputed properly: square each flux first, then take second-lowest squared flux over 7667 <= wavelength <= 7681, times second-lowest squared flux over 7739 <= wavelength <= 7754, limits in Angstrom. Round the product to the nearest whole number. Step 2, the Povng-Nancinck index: 408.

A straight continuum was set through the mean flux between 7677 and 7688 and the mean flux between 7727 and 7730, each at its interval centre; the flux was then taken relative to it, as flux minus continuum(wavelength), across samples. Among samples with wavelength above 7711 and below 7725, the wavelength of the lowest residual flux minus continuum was 7720.54 Angstrom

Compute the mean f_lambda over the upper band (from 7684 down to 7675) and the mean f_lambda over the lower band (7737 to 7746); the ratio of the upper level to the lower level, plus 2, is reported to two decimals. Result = 2.99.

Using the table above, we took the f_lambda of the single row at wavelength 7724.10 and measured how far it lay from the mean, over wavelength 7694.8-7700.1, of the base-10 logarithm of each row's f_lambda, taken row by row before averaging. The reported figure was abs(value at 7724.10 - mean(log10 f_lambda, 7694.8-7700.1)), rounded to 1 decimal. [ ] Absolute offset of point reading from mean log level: 4.8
